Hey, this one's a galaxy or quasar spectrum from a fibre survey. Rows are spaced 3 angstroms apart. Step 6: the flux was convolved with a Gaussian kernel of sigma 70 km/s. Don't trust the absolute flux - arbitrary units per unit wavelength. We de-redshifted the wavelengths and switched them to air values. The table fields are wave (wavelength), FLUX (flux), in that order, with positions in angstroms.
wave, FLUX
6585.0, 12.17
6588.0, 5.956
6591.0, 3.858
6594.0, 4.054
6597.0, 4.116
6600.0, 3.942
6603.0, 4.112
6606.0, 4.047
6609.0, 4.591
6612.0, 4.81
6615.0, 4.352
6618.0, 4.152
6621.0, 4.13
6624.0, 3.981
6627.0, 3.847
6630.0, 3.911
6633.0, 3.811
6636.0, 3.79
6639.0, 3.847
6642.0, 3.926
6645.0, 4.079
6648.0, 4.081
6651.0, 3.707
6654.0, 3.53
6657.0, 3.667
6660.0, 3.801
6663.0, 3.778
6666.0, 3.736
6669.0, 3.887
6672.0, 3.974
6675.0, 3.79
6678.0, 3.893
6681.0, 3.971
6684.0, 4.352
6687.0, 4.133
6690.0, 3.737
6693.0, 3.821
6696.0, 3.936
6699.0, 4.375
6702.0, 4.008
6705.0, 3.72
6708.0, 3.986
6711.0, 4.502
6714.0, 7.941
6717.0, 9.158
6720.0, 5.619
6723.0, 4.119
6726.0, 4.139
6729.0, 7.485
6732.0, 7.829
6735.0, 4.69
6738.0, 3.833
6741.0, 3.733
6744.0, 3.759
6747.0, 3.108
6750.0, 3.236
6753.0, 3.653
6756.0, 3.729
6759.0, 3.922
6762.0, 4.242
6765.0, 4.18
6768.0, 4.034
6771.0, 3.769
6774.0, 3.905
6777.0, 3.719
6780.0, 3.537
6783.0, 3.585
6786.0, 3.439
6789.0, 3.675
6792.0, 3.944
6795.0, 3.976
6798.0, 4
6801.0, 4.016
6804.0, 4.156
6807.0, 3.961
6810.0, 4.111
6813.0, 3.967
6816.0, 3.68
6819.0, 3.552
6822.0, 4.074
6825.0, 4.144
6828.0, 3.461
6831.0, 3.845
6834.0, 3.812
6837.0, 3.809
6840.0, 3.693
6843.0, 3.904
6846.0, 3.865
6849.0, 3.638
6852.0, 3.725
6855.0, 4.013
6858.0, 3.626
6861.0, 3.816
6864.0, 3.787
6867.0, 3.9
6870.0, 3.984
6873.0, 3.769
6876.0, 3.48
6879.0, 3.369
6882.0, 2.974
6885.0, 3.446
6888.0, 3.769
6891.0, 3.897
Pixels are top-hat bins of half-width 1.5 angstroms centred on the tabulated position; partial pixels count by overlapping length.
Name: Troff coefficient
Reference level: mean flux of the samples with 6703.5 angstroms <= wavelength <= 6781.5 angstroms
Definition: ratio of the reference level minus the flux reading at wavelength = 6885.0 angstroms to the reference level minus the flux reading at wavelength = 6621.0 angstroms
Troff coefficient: 2.5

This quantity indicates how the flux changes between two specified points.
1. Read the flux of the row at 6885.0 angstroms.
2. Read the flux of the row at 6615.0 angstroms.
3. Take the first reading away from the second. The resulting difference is 0.91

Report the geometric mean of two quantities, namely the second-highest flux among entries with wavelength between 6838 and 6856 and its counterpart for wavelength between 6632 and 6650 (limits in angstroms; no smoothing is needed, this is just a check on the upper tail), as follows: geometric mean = 3.99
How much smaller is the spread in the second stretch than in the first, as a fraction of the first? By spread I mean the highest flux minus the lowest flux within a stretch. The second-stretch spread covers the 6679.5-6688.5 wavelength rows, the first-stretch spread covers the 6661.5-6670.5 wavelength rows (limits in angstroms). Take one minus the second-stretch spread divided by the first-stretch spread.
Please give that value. -1.5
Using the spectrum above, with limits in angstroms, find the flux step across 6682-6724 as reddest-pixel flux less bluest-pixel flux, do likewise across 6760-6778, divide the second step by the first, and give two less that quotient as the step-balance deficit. -0.2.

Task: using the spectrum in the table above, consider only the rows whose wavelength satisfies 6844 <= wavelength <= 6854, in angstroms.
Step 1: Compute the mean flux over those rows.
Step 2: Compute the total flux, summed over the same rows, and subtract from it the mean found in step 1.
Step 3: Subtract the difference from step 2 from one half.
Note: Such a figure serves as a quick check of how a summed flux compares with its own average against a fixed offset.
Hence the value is -7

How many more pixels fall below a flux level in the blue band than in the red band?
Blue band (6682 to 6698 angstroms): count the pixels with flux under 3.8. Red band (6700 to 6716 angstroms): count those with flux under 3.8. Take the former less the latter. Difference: 0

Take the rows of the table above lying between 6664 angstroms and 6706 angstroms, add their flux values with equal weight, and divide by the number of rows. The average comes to 3.95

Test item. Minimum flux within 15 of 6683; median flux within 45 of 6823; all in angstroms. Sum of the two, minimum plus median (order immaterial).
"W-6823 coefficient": 7.6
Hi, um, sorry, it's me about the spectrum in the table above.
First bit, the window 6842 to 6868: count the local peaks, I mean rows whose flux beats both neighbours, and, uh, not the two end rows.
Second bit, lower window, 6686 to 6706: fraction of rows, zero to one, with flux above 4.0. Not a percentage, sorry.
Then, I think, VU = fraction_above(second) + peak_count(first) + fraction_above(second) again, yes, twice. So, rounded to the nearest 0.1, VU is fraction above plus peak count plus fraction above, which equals 2.9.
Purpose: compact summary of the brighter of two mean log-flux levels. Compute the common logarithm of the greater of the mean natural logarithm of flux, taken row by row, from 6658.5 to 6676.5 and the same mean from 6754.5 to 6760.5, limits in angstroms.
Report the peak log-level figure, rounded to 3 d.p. 0.128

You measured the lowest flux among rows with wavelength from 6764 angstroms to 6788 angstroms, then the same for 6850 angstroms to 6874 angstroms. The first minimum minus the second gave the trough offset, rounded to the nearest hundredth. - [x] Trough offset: -0.19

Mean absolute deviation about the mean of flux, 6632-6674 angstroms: 0.12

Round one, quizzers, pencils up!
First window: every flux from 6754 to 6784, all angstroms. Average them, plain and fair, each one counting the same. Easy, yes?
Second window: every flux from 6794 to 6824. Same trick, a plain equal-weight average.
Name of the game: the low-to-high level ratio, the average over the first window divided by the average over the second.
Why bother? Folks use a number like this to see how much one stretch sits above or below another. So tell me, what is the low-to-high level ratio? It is 0.98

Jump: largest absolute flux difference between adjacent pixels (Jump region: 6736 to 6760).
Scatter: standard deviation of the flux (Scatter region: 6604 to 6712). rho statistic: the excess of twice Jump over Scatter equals 1.0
